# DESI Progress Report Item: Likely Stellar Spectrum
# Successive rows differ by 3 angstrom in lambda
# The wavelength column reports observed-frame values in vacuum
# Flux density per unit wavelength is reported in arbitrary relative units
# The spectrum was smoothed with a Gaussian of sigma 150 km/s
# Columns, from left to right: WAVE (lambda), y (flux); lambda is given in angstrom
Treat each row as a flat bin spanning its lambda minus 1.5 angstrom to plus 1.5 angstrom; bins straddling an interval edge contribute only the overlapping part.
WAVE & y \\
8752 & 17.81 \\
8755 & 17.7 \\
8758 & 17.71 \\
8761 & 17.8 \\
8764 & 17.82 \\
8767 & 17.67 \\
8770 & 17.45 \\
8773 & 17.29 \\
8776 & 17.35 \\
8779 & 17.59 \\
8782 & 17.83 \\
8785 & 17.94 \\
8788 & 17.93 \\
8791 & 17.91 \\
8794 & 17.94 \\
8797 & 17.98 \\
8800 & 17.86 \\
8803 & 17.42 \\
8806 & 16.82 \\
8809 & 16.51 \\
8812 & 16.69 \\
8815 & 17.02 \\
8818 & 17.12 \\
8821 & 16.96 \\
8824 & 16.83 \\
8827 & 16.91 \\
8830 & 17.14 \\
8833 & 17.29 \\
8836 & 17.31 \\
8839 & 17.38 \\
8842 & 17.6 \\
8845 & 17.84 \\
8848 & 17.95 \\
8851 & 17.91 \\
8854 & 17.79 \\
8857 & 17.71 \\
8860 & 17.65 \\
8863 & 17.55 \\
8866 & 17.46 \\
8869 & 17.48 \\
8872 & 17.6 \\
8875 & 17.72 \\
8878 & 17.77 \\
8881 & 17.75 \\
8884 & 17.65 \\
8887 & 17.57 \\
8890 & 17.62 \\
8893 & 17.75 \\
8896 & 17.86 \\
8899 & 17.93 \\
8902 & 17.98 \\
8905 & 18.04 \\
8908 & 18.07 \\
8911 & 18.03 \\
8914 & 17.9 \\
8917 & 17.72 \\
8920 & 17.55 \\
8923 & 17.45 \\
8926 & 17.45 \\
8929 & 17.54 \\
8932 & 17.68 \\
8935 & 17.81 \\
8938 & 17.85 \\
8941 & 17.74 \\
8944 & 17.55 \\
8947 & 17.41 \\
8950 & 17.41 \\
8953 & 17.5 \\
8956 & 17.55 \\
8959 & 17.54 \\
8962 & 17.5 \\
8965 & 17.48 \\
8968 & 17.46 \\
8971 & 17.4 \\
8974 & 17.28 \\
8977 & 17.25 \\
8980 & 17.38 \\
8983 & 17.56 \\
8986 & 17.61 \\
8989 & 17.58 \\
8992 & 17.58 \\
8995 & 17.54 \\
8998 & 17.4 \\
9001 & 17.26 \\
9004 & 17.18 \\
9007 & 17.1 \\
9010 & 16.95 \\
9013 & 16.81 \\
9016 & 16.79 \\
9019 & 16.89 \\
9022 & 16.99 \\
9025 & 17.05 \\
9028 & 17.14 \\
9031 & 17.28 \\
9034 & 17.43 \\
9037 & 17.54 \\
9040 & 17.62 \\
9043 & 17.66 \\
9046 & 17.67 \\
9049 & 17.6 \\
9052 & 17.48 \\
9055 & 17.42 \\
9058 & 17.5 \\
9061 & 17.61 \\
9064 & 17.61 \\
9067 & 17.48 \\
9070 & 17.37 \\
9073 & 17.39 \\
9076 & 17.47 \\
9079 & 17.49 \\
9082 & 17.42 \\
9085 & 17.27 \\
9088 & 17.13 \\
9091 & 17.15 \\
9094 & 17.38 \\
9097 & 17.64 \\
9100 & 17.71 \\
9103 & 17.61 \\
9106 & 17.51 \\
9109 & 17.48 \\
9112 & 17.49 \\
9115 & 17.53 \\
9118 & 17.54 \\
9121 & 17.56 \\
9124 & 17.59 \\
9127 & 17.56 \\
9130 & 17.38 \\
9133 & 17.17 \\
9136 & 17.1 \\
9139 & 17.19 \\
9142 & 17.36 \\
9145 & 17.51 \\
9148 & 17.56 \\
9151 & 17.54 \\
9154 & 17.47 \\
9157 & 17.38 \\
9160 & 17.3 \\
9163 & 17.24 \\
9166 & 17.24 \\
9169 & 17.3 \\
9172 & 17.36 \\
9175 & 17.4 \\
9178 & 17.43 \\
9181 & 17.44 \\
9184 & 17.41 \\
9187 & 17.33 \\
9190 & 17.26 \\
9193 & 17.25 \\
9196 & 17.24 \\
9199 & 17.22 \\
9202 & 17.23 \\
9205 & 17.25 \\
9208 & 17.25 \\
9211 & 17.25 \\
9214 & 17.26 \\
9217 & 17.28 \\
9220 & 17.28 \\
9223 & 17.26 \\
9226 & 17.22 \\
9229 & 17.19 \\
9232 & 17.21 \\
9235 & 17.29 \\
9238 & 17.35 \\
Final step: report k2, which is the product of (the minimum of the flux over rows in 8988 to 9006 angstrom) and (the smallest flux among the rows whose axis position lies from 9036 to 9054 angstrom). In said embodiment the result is 300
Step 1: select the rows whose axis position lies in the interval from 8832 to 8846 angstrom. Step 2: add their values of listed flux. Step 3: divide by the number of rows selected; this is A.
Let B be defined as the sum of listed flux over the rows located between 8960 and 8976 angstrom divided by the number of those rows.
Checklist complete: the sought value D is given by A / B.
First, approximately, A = 17.5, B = 17.4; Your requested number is 1.00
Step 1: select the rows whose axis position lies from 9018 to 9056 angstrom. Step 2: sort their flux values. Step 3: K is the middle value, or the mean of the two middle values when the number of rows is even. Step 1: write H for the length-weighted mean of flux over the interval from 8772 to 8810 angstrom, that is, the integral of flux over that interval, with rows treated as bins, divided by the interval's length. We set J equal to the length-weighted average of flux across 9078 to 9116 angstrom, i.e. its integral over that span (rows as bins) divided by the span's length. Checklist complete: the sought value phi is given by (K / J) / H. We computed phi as 0.0568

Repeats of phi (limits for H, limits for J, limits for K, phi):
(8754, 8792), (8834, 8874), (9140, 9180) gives 0.0557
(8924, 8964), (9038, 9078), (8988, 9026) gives 0.0555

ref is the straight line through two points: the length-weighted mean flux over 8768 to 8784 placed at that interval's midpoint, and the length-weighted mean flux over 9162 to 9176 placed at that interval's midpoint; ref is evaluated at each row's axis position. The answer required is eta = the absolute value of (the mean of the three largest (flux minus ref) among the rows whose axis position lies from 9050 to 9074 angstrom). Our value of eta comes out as 0.21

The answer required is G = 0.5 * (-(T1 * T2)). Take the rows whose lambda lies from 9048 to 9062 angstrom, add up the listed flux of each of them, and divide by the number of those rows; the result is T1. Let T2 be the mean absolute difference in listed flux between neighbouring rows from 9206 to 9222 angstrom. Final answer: -0.1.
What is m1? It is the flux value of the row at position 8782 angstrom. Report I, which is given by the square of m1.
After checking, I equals 318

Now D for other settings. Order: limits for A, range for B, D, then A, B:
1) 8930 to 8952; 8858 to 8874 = 1.00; 17.6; 17.5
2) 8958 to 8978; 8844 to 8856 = 0.97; 17.4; 17.9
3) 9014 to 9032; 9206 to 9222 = 0.99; 17.0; 17.3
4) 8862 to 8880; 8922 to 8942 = 1.00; 17.6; 17.6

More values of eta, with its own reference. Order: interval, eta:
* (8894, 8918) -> 0.60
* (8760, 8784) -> 0.29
